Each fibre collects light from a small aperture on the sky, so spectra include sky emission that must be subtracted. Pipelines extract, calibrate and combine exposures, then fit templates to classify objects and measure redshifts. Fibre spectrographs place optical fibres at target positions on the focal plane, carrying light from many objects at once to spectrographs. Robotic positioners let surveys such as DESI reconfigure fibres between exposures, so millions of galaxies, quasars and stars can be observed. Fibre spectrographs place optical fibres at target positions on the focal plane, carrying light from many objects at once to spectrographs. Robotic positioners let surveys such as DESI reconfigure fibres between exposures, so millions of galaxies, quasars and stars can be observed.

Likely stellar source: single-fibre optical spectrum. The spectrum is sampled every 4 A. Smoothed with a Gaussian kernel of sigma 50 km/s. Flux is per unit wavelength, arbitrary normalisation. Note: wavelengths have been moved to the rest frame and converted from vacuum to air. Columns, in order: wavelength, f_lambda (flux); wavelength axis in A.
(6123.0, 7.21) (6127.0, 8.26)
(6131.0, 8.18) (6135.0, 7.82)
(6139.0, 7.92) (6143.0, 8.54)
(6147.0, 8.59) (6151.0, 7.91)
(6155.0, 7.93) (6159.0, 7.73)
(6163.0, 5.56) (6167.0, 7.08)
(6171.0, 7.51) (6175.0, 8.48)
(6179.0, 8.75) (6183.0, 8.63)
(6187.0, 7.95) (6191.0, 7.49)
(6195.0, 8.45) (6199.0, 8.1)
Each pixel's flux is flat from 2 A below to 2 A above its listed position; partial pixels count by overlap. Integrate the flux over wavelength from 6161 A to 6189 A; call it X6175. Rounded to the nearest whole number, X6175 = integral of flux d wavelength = 216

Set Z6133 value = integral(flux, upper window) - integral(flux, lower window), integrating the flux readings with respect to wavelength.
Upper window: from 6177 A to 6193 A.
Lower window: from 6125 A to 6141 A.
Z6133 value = 3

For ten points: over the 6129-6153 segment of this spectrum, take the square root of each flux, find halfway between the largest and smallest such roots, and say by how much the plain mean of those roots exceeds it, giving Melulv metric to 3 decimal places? -0.008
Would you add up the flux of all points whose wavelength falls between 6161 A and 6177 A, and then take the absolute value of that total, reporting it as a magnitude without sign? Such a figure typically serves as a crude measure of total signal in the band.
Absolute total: 28.6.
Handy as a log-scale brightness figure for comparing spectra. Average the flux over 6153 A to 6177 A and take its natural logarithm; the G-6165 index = 2.00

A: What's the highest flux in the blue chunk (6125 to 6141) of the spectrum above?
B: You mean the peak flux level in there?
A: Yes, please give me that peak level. 8.26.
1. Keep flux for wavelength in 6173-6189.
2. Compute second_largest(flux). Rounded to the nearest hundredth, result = 8.63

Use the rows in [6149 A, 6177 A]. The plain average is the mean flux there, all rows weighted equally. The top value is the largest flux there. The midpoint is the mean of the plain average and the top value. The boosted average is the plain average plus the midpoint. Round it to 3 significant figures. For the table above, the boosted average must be 15.4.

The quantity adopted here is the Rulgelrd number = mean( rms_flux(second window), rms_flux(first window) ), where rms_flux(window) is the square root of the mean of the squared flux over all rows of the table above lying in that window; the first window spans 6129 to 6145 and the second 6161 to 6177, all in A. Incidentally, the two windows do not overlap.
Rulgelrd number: 7.7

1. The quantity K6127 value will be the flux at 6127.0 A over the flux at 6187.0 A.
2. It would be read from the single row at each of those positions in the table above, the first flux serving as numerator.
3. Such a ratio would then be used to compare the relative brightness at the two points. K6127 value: 1.04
